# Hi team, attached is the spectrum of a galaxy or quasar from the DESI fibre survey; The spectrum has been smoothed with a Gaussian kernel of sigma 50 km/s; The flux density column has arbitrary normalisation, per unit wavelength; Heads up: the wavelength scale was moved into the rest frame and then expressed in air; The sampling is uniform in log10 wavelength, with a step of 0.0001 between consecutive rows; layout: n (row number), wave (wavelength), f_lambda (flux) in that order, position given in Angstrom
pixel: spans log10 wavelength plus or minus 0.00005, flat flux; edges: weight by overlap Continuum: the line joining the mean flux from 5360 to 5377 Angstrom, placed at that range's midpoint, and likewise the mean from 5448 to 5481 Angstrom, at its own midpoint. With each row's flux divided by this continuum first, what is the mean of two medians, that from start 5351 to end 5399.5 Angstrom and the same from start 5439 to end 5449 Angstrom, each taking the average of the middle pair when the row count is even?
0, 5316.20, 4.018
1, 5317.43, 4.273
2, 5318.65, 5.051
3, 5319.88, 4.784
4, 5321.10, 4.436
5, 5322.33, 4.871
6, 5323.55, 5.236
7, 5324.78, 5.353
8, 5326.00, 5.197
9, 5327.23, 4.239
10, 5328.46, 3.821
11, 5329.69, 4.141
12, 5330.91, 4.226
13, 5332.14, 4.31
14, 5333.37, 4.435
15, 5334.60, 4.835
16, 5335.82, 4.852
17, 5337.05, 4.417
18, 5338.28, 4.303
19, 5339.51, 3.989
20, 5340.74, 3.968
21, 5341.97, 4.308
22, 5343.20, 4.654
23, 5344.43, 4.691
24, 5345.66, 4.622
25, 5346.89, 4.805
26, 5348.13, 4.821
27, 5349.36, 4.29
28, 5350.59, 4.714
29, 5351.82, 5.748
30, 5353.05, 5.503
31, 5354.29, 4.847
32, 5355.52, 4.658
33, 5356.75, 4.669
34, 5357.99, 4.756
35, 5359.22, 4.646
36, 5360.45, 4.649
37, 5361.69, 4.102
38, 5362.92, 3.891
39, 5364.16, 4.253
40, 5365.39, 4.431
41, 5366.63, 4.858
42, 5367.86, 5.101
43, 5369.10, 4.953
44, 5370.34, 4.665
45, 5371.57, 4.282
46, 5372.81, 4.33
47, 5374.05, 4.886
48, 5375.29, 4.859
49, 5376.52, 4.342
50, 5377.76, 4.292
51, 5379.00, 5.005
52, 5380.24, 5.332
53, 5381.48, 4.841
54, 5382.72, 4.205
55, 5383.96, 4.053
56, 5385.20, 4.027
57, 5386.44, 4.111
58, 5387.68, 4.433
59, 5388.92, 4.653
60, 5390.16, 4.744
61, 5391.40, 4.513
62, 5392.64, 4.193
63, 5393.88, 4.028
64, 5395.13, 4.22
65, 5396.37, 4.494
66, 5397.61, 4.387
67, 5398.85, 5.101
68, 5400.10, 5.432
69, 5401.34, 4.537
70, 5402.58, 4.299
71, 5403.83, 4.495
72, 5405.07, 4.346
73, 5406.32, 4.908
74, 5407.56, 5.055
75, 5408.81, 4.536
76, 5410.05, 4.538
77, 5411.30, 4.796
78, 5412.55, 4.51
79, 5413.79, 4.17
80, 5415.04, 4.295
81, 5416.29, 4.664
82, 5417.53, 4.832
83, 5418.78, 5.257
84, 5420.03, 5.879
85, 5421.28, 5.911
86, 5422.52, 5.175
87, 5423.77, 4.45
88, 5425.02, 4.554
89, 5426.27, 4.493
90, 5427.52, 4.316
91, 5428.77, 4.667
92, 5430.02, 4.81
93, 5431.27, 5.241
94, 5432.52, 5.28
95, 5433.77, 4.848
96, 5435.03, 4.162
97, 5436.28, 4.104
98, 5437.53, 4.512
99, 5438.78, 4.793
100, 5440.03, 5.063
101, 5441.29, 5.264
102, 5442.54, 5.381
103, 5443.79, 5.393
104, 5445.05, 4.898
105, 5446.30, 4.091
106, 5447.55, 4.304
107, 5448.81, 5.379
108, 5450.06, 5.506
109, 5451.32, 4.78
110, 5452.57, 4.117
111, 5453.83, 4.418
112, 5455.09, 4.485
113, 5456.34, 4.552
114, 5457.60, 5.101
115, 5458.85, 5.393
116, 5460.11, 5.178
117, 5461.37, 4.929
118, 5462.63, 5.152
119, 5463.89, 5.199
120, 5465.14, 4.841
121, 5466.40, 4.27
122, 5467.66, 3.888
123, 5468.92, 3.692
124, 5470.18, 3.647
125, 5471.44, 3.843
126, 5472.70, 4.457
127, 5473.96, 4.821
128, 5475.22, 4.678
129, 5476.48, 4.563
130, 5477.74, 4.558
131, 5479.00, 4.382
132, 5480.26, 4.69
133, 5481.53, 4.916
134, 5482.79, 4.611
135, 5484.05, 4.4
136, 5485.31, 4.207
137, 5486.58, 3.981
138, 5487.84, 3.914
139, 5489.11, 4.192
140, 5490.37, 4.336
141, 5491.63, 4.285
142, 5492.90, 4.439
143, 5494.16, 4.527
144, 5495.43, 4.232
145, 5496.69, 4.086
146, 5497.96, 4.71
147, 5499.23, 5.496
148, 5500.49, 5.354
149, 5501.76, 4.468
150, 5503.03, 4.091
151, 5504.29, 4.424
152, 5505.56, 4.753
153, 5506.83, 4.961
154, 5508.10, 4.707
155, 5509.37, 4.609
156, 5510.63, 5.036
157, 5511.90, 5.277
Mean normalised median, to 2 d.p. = 1.07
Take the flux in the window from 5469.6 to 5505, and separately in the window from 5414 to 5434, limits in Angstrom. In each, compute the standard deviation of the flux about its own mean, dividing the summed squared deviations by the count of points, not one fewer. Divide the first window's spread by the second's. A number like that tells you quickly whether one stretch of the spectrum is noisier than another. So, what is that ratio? 0.83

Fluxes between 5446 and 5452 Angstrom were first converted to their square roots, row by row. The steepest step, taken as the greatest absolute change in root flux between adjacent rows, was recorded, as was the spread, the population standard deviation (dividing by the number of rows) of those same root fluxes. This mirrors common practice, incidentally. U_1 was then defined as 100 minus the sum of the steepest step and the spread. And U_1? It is 99.63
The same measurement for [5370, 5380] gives 99.77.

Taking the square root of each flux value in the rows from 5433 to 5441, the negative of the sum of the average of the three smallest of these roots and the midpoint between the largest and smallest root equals -4.20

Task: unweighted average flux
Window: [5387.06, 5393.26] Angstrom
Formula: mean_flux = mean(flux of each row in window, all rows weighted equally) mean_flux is 4.51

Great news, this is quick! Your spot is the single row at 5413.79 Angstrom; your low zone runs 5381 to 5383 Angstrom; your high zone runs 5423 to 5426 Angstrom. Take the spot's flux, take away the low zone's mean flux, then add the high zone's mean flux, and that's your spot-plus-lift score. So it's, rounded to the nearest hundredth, 4.15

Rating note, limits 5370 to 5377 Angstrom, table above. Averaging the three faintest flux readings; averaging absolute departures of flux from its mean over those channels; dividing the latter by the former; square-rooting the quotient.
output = 0.24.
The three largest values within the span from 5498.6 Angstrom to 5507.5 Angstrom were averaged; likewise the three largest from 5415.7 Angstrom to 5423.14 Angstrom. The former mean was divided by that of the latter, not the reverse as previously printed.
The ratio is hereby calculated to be 0.93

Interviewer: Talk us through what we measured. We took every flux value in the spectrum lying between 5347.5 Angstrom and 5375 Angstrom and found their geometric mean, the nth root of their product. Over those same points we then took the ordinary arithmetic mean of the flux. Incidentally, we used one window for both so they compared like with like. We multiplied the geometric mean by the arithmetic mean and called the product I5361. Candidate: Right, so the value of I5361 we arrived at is 21.9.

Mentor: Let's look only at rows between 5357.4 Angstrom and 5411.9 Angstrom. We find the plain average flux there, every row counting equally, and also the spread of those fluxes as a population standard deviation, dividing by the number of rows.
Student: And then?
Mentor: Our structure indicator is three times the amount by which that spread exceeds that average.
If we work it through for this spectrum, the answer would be -12.6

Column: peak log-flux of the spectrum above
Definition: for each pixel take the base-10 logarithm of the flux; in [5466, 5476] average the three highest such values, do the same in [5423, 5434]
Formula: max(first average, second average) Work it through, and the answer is 0.709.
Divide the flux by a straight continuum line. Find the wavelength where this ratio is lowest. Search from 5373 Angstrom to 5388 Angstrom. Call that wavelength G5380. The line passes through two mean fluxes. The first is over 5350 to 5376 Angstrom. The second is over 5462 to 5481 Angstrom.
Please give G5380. 5385.20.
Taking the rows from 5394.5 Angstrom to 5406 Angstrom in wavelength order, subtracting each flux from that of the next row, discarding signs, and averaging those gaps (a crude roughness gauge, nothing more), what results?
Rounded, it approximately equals 0.36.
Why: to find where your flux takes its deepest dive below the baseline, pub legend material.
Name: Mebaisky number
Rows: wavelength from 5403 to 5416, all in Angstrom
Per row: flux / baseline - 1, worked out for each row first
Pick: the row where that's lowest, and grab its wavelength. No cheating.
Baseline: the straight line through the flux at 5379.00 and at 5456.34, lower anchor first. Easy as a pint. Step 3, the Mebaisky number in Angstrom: 5413.79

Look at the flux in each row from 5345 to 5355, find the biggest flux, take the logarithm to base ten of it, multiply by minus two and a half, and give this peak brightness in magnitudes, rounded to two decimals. -1.90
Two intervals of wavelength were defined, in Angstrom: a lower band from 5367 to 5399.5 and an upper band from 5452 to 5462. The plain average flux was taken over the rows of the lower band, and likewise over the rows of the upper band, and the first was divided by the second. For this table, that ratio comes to 0.95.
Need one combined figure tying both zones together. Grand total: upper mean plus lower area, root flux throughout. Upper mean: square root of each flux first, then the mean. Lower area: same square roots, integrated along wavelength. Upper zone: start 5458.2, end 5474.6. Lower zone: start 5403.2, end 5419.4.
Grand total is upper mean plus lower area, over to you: 37.0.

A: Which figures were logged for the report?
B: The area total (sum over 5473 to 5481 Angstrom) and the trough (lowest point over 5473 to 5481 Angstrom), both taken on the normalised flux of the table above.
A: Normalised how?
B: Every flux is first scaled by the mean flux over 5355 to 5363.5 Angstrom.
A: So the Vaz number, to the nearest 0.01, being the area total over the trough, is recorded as 6.32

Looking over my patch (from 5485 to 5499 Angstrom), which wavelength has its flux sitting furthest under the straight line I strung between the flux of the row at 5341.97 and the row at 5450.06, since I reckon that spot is 5487.84 Angstrom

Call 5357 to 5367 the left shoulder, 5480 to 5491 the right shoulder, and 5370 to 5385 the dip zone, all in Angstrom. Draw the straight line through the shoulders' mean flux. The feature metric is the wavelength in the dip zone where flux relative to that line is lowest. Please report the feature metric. 5383.96 Angstrom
